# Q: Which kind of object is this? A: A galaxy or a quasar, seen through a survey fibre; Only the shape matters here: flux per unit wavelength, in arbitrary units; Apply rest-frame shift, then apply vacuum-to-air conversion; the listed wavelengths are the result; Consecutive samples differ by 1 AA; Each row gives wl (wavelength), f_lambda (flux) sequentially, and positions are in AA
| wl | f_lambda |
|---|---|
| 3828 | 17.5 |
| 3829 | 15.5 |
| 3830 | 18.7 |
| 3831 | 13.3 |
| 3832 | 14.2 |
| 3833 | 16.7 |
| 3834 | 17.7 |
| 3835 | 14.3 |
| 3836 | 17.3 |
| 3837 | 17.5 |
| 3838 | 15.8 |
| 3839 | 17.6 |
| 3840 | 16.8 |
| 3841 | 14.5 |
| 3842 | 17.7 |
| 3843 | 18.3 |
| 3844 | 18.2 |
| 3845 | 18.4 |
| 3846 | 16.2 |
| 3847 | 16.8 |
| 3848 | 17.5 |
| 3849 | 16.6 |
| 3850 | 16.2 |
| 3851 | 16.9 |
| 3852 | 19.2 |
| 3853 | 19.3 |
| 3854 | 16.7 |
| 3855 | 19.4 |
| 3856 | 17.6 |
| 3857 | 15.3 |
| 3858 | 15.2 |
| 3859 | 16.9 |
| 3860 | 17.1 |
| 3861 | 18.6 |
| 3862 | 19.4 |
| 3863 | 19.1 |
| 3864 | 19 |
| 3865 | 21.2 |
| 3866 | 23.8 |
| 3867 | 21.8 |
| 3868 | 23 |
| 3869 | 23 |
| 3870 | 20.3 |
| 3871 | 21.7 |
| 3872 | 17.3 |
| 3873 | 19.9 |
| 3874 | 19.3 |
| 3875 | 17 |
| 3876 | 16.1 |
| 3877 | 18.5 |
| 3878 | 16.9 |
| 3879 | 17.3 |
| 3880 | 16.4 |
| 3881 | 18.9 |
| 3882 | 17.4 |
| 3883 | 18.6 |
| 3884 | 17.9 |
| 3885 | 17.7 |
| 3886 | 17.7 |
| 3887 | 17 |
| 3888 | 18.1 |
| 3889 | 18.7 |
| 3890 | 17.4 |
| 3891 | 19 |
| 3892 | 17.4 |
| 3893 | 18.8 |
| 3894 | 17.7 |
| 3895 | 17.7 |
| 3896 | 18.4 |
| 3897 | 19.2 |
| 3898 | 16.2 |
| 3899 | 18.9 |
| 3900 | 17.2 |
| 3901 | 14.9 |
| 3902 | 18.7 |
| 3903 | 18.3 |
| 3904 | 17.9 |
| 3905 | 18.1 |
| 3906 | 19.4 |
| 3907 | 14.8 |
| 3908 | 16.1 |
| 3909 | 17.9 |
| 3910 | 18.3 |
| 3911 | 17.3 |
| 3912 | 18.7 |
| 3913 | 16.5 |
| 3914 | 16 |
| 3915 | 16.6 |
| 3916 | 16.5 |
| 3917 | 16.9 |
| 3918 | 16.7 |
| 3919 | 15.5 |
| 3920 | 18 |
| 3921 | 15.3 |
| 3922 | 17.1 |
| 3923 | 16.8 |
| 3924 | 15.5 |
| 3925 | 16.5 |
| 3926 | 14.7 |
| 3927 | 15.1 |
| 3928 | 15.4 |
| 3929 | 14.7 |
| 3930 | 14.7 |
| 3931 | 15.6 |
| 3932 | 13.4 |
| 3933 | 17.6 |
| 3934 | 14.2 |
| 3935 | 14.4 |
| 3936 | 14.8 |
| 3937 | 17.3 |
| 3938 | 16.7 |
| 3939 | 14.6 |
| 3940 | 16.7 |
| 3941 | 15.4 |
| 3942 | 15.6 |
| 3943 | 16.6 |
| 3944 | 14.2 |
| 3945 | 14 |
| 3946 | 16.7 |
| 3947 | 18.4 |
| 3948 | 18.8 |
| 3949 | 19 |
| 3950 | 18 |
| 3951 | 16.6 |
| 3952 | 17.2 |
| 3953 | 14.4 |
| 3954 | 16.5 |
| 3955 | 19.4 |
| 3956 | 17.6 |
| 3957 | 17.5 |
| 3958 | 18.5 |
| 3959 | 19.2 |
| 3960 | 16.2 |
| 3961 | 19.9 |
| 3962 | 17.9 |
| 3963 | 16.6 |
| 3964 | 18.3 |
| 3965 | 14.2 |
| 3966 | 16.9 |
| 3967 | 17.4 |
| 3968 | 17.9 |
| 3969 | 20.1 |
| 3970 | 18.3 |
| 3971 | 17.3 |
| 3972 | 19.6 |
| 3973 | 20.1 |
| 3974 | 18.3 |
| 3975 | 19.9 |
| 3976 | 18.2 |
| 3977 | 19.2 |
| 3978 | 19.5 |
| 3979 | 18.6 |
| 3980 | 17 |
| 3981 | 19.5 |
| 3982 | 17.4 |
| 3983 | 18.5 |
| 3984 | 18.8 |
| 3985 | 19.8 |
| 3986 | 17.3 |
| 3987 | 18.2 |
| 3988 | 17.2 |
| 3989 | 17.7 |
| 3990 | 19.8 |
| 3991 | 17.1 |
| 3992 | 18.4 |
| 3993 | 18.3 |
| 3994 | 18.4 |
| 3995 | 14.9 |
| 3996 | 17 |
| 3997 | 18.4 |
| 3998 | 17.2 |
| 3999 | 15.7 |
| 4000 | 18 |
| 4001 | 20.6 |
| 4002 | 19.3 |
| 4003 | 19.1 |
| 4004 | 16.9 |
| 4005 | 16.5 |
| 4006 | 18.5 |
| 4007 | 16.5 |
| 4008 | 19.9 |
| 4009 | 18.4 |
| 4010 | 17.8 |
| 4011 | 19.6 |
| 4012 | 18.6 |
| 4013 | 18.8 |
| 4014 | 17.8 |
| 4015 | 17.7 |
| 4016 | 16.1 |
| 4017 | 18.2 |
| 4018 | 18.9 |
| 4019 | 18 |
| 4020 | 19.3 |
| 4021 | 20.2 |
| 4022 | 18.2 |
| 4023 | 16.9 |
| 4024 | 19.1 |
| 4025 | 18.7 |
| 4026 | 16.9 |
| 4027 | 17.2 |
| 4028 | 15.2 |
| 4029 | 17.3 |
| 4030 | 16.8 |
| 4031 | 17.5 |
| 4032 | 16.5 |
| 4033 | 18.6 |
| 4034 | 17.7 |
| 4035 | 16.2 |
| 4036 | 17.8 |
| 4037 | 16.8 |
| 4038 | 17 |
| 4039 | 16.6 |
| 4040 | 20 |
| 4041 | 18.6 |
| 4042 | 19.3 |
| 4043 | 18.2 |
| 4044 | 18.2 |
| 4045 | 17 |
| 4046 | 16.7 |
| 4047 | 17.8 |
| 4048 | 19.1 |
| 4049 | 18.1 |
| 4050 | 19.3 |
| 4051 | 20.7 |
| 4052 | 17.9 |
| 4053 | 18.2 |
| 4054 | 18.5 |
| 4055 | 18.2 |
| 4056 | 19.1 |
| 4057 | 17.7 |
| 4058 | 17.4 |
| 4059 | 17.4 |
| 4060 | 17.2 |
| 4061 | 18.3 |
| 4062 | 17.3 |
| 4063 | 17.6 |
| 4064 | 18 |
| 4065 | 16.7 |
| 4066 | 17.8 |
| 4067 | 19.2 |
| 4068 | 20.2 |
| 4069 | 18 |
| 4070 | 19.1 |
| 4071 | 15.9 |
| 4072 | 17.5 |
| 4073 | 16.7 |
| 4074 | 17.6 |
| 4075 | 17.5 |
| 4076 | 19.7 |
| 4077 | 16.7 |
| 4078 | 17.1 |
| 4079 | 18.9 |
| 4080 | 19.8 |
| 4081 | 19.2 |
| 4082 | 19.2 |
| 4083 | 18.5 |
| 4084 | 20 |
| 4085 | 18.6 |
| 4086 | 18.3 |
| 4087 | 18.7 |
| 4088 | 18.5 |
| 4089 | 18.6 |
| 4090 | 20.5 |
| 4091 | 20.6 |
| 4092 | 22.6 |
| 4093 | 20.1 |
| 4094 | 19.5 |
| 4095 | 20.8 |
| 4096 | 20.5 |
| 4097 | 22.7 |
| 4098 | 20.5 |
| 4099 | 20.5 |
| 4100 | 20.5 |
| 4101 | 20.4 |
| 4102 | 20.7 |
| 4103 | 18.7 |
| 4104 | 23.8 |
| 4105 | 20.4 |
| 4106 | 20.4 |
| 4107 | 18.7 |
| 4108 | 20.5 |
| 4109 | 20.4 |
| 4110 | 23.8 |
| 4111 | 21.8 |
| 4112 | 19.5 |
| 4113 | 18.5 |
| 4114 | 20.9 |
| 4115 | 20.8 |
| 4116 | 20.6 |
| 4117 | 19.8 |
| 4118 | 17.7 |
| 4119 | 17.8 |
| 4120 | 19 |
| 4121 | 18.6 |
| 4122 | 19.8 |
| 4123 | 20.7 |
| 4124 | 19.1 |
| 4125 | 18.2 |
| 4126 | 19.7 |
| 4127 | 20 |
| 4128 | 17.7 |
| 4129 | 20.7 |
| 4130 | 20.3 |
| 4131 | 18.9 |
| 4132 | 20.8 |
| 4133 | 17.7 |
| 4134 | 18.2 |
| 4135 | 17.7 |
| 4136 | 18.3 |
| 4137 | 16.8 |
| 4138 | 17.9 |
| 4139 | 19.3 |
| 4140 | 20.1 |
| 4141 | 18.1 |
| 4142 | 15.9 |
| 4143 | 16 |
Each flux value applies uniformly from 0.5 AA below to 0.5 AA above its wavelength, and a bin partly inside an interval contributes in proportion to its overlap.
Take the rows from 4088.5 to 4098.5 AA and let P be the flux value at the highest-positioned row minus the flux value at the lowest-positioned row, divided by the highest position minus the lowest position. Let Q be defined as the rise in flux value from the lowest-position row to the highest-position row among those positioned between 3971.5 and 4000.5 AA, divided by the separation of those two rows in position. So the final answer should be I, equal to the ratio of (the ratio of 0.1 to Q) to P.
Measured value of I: -8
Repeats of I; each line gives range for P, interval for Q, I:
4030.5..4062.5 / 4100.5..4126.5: 554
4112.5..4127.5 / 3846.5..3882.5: 54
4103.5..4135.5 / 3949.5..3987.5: -94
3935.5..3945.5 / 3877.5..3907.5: 16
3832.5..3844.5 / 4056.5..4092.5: 5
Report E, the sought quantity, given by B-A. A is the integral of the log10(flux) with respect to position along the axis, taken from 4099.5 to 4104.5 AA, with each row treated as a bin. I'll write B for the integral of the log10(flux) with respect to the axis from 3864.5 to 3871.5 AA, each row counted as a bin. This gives 3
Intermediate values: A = 6.6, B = 9.4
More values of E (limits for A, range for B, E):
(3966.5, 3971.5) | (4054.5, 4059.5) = 0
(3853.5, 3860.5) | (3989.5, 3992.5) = -5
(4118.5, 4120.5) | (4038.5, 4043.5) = 4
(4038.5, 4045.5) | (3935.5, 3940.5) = -3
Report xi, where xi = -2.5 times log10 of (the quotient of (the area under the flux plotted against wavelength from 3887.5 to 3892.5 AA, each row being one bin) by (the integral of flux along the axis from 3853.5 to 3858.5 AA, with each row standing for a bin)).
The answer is -0.08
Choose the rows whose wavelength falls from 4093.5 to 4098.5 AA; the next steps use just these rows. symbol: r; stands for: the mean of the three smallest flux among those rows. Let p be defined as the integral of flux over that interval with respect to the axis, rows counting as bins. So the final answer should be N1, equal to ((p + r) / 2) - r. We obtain 41.9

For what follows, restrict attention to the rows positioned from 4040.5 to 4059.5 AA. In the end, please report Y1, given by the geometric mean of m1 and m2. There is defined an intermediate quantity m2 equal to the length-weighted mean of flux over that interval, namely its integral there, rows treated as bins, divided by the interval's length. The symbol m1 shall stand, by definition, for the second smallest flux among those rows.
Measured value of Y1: 17.6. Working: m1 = 17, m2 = 18.3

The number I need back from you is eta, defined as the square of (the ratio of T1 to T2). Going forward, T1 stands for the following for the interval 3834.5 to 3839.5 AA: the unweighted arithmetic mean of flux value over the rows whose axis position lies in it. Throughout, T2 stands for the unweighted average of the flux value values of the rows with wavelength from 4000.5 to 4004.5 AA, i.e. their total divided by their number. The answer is 0.76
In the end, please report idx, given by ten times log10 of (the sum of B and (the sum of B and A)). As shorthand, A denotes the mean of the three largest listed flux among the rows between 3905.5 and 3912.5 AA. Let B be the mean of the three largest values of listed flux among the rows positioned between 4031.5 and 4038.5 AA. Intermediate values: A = 18.8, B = 18.0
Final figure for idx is 17.4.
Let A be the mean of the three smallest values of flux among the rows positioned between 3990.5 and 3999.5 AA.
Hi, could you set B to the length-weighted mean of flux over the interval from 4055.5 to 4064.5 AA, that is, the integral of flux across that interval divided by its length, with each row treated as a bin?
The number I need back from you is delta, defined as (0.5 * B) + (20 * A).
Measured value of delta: 326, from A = 15.9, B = 17.8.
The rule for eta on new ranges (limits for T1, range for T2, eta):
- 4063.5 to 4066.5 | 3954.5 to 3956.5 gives 0.89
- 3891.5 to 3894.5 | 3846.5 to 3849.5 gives 1.12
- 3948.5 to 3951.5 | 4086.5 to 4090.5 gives 0.88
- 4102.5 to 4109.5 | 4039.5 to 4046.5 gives 1.25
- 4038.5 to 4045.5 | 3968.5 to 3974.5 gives 0.93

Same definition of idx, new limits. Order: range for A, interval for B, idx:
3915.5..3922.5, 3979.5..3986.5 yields 17.5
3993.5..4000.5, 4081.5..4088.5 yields 17.5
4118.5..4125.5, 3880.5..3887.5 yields 17.5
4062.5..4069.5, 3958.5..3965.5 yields 17.6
